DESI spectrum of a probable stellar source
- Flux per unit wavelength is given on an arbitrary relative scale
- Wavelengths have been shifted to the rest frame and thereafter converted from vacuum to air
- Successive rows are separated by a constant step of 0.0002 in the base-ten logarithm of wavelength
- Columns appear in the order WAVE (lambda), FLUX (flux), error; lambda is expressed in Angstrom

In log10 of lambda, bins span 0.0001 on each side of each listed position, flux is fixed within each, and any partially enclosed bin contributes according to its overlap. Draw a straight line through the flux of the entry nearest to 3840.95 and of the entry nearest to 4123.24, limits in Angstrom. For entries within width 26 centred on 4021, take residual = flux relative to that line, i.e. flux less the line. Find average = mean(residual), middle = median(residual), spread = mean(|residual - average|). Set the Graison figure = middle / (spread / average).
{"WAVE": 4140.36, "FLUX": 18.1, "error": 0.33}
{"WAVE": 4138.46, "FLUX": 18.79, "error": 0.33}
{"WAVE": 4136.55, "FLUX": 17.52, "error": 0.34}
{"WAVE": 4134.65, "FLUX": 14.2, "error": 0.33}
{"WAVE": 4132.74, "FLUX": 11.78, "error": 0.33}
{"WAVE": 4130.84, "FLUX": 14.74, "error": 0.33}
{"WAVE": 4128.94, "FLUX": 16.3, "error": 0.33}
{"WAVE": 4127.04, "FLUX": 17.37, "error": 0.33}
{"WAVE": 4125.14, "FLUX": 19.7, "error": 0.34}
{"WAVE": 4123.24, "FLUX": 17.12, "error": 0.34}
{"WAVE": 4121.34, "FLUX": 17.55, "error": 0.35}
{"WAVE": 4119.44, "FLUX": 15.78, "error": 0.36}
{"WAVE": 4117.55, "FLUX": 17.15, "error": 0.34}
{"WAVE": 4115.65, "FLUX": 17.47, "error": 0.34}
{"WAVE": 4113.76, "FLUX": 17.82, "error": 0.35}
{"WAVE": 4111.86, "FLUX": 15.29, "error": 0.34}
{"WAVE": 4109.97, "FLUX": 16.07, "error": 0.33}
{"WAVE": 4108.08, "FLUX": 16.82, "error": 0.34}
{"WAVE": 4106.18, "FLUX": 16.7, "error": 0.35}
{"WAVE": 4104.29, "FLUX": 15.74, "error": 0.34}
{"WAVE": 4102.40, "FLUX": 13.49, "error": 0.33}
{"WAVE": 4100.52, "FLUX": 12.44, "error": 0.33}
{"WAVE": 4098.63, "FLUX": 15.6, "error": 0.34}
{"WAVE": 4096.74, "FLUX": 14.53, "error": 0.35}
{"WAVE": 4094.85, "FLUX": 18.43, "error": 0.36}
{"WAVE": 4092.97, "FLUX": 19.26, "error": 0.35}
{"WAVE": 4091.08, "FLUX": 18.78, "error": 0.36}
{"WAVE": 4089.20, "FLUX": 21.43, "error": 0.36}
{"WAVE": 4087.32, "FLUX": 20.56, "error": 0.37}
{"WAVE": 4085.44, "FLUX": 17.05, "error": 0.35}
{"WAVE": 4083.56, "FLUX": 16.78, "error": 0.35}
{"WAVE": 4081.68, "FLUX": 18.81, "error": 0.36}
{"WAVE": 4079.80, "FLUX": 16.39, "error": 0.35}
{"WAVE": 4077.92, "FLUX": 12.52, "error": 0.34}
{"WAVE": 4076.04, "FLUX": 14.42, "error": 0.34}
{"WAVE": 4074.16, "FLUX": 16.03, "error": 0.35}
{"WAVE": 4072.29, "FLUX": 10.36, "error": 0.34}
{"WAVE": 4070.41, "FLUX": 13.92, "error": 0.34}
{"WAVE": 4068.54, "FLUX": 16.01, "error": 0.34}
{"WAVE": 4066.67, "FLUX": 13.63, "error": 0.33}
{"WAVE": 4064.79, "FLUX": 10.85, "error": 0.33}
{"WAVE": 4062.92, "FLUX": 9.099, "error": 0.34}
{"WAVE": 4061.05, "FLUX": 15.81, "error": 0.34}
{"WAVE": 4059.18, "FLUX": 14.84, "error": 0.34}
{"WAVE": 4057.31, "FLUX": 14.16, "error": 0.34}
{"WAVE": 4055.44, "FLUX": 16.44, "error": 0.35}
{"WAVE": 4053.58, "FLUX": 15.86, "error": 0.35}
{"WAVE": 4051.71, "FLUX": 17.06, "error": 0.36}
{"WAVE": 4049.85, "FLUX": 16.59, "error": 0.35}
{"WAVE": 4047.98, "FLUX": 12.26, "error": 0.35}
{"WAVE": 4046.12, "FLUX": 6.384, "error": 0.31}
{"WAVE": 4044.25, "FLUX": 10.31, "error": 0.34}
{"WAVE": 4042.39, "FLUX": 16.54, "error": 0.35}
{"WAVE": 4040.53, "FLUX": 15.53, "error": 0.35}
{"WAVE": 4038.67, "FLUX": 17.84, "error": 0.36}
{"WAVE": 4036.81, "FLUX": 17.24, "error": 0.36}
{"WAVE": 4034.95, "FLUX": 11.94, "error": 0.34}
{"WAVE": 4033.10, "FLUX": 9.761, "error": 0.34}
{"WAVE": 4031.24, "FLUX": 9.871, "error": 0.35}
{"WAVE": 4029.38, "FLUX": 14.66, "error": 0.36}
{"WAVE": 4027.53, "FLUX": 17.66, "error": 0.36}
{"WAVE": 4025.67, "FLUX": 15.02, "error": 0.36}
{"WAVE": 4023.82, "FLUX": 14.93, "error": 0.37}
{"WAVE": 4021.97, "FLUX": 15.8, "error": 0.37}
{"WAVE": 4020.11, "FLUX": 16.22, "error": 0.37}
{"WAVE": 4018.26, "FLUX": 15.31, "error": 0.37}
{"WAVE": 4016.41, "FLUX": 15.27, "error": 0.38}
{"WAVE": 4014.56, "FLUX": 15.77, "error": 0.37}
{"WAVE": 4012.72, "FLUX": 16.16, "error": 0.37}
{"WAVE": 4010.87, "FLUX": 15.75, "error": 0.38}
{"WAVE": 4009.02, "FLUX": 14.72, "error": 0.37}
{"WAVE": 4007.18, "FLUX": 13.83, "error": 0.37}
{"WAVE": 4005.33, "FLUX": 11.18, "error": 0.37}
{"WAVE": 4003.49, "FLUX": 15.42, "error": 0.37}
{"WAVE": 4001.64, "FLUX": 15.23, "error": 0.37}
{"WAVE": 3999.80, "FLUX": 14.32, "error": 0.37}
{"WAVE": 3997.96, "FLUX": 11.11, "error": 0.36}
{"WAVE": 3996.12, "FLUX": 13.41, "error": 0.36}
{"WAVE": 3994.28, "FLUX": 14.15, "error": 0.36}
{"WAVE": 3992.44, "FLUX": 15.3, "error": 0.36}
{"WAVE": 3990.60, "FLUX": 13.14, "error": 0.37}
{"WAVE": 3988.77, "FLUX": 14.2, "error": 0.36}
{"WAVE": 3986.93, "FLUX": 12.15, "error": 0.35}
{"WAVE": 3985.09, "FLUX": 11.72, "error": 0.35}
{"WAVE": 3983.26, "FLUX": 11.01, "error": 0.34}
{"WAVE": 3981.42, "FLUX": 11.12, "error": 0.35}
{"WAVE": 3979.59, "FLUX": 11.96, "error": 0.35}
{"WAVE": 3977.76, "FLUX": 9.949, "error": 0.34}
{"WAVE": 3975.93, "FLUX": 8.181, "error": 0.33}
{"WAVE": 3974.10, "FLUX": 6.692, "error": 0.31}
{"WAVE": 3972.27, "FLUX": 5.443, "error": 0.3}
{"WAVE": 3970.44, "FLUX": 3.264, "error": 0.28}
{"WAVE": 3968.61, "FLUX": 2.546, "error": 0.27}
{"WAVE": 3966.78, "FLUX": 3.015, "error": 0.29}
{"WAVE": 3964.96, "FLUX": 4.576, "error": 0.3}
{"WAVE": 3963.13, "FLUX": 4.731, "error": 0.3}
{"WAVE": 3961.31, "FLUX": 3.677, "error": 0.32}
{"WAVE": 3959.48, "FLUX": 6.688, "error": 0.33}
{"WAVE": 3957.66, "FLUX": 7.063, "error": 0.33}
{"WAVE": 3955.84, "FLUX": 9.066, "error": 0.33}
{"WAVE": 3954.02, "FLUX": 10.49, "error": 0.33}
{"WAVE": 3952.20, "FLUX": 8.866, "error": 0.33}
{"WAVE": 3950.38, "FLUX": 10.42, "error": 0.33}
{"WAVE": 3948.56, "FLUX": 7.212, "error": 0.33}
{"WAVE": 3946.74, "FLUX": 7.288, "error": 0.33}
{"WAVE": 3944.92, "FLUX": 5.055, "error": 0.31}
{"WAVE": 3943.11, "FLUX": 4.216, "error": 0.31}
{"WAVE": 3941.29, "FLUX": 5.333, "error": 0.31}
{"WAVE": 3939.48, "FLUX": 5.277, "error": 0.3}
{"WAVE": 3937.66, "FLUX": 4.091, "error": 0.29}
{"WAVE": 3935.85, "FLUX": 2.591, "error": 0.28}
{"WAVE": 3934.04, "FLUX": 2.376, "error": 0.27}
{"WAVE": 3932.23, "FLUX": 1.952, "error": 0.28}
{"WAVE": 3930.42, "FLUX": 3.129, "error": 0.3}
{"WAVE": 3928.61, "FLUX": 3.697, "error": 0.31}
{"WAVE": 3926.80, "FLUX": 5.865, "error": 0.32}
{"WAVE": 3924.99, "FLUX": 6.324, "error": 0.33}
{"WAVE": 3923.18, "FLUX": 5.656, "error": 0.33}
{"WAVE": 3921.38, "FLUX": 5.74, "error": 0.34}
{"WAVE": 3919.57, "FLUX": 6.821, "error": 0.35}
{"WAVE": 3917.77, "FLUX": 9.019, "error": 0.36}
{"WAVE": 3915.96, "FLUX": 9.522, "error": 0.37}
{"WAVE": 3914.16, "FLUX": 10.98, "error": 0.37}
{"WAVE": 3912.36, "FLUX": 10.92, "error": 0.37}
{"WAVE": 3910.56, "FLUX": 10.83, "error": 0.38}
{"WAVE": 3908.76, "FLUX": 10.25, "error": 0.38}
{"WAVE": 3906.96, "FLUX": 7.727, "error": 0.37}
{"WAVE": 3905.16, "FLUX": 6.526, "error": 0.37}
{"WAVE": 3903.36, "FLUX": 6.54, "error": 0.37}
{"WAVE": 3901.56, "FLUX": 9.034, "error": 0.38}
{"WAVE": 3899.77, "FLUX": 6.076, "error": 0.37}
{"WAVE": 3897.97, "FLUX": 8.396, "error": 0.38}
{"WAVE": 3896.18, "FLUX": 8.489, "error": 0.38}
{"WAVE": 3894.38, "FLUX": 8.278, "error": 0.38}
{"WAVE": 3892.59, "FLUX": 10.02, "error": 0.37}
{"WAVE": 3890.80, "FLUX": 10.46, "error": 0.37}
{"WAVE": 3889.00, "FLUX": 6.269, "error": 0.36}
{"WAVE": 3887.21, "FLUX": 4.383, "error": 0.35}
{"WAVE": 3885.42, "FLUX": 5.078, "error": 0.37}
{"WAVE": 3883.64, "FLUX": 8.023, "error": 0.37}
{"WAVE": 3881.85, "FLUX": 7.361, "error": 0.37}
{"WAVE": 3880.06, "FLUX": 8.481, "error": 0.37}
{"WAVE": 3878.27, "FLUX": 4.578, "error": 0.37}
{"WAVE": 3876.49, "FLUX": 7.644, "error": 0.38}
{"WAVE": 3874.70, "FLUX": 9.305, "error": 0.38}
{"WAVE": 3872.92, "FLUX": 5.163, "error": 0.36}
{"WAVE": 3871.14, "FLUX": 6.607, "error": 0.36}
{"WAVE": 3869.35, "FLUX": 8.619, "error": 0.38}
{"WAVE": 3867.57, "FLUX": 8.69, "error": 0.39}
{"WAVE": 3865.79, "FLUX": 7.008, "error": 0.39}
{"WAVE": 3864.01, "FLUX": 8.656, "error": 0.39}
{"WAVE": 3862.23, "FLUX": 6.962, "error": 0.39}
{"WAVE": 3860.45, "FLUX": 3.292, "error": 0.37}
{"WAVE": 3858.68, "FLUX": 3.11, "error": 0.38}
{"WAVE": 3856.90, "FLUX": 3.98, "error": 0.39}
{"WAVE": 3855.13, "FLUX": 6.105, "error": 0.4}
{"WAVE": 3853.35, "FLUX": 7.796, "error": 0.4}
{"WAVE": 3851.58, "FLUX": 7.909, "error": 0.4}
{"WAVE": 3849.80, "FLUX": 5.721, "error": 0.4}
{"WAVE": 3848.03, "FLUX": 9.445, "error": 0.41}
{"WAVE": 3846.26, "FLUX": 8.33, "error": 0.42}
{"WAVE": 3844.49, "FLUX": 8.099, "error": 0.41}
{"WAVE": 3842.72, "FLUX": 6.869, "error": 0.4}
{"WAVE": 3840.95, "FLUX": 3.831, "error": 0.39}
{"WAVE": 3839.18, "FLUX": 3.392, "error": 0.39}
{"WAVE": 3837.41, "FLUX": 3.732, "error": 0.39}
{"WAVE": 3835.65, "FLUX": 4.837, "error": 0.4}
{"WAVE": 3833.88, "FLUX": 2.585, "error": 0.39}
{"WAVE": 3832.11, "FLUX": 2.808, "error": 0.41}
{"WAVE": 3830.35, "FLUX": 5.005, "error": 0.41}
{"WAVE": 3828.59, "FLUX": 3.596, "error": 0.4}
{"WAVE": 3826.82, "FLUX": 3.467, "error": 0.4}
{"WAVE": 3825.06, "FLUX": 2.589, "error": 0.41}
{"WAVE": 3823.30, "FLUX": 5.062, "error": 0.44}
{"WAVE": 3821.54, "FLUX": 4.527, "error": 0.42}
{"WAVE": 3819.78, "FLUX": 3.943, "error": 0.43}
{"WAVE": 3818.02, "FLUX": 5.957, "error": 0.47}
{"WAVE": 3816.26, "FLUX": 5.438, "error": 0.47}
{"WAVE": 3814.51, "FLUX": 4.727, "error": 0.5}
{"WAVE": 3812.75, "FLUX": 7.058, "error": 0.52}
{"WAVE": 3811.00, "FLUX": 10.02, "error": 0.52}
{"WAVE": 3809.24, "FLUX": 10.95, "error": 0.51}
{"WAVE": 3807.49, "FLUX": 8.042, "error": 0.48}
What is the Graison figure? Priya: 4.8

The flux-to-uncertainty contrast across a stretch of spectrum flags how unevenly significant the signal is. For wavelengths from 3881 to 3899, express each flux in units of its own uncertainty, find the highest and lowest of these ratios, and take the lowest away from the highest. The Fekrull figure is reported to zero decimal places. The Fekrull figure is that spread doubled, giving 31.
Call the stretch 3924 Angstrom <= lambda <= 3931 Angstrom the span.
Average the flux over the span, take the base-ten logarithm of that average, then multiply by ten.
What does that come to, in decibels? 6.8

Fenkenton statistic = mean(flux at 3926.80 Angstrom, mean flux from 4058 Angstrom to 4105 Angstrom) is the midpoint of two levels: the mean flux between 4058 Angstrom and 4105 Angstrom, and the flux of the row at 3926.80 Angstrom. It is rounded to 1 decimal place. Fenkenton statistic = 10.7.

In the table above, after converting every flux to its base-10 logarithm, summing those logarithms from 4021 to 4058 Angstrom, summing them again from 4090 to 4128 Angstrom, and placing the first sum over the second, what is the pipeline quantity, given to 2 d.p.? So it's 0.94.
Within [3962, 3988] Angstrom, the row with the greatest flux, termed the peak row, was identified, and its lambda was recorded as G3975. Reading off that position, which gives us 3986.93 Angstrom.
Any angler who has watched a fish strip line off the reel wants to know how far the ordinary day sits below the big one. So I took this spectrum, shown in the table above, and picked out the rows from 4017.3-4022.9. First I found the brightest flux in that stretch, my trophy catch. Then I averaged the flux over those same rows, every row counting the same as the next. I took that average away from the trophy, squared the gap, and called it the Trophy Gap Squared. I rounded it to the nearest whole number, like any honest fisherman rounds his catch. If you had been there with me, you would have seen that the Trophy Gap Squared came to 0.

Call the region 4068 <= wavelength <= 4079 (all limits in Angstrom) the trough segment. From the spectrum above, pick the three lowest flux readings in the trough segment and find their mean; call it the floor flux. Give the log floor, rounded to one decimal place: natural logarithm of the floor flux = 2.5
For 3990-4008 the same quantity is 2.5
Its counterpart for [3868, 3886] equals 1.6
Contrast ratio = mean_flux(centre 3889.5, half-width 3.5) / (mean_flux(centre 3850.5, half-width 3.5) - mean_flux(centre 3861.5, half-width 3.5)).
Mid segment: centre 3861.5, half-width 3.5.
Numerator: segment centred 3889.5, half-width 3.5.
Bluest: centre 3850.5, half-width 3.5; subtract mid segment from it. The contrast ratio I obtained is 3.5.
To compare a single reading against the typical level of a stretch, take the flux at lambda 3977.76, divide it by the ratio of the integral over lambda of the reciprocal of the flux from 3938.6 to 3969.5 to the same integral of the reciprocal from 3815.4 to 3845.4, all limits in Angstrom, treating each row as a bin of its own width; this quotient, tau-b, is 13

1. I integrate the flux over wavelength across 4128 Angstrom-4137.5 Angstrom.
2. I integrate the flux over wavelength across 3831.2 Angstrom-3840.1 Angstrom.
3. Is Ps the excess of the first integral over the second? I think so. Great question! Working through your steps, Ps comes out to 111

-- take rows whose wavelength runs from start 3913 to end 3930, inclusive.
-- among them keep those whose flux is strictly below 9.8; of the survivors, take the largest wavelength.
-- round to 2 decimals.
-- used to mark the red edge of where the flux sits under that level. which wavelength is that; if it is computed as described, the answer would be 3928.61 Angstrom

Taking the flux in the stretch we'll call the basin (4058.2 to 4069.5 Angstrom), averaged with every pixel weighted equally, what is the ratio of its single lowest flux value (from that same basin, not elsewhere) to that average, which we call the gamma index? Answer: 0.68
